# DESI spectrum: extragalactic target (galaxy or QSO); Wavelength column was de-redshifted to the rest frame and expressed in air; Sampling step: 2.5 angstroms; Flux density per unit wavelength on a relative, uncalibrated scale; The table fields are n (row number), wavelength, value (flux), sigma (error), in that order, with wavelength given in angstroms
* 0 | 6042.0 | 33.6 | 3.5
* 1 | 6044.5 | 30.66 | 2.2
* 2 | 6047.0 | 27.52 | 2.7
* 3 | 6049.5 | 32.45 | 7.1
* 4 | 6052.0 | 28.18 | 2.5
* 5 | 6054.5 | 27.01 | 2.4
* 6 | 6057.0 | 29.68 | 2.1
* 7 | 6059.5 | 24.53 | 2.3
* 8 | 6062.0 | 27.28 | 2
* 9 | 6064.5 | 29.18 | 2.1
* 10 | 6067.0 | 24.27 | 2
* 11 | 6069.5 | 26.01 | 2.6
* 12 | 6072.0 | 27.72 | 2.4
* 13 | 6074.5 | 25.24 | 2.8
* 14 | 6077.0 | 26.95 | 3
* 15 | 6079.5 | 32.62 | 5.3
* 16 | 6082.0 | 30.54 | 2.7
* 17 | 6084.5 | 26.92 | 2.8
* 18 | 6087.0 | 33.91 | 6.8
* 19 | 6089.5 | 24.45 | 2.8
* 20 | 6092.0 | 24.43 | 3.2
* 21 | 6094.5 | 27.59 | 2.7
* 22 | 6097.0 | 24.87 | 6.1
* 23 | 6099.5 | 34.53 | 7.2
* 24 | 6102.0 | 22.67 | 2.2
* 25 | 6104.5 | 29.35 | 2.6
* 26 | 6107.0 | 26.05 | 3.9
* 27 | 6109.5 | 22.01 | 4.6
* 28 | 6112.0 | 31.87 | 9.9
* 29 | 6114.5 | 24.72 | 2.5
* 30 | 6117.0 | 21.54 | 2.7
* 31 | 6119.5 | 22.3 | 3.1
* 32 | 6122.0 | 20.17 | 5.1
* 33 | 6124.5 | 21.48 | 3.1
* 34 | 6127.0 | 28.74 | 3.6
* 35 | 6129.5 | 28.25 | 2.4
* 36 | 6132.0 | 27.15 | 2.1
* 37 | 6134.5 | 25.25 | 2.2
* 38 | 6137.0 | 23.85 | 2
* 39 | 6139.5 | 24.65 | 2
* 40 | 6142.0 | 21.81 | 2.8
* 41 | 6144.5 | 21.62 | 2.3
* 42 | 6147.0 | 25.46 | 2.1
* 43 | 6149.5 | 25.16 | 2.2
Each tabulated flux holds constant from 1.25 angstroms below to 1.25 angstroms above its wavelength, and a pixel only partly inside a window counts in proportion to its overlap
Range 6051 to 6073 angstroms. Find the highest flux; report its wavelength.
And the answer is 6057.0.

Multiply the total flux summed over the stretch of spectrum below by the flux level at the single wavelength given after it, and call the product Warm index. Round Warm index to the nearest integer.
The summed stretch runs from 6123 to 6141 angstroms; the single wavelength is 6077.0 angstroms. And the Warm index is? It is 4834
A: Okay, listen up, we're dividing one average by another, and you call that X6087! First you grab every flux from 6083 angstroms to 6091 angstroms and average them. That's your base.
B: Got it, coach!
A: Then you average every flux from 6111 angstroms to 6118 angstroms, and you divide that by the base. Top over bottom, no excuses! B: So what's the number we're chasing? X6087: 0.92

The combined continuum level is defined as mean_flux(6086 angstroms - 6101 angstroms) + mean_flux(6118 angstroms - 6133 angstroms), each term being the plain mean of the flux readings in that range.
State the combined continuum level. 53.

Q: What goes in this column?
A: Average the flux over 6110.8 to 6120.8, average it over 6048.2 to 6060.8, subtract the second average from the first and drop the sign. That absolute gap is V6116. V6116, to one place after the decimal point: 3.3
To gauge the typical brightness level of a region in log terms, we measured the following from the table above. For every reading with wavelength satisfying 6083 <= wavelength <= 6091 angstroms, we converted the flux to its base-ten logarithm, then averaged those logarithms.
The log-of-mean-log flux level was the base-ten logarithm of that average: 0.161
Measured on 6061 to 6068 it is 0.155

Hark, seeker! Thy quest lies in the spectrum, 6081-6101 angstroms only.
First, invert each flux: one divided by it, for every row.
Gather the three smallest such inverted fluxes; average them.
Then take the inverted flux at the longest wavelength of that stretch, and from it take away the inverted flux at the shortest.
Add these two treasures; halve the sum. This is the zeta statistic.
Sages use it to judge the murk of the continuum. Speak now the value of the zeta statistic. 0.0133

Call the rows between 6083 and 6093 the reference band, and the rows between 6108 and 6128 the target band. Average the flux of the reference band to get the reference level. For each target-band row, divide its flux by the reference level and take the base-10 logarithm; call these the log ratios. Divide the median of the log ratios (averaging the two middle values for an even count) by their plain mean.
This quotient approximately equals 1.5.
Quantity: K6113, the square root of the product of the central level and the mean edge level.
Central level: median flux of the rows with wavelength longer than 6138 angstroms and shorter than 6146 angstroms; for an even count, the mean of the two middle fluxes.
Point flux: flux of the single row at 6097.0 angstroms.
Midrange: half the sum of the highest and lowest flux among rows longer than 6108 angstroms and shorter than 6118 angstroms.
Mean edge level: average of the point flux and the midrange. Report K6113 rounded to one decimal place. 23.7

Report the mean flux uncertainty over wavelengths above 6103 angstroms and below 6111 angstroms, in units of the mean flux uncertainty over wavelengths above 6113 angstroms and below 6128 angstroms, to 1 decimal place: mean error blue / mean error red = 1.1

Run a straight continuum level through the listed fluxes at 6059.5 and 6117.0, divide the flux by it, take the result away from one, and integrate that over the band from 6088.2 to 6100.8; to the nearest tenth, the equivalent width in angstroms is -2.5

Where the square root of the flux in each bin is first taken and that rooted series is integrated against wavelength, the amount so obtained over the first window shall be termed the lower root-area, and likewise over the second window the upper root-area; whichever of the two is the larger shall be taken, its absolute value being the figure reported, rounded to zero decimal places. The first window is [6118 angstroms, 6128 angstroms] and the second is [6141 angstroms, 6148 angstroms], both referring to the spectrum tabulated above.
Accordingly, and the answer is 48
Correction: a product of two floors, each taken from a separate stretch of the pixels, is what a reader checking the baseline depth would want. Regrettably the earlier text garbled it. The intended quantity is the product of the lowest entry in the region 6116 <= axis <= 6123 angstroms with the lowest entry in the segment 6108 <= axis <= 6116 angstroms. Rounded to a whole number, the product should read 444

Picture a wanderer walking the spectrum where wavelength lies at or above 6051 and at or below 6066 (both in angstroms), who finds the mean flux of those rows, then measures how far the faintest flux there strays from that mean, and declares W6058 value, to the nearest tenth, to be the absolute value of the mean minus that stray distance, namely 24.5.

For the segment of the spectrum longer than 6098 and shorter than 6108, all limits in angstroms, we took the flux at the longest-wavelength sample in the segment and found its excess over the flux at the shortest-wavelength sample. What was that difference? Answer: -8.5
